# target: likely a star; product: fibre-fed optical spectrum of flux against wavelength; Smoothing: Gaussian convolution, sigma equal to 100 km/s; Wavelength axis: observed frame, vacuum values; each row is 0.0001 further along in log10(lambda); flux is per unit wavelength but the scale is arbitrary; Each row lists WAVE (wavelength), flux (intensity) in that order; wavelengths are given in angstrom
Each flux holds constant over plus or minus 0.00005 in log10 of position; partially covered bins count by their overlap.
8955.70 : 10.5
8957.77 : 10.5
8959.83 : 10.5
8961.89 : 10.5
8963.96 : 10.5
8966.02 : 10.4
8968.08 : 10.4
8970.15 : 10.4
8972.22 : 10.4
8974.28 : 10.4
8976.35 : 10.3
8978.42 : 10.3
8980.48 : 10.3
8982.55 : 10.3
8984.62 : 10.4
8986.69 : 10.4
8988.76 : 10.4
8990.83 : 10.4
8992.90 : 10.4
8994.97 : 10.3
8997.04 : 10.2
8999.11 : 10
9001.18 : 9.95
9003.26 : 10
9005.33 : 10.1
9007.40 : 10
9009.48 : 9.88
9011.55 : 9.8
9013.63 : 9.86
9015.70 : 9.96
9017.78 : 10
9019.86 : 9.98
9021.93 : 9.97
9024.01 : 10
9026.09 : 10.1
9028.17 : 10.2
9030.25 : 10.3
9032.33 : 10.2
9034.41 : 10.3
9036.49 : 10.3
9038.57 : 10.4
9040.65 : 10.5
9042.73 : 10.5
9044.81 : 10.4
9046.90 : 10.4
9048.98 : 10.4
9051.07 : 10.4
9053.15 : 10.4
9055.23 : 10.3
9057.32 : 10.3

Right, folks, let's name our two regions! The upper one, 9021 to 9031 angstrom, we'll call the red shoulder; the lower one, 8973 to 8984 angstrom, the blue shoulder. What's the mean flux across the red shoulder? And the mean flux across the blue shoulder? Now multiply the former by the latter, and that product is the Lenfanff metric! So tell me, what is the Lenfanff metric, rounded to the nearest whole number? 104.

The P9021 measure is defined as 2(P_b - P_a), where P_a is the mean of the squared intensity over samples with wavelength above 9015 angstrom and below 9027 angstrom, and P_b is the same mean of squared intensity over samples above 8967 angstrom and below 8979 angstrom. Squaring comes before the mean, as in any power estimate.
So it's 15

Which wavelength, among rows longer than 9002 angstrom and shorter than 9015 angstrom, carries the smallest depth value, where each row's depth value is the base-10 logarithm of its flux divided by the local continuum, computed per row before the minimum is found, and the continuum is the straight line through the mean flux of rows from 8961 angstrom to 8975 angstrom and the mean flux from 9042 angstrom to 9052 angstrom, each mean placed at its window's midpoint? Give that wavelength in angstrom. 9011.55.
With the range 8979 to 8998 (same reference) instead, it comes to 8997.04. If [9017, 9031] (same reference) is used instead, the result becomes 9021.93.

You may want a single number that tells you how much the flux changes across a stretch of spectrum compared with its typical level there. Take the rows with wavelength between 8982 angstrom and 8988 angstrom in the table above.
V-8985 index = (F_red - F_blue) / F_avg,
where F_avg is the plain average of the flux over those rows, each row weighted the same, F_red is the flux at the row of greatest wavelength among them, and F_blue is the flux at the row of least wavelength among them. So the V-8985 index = 0.010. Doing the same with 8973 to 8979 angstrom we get -0.010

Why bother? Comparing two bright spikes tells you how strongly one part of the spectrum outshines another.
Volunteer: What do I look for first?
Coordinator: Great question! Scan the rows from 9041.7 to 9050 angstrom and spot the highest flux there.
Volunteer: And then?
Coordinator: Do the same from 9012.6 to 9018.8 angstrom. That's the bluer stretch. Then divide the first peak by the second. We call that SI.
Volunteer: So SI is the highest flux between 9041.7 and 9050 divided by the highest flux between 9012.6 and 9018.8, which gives 1.05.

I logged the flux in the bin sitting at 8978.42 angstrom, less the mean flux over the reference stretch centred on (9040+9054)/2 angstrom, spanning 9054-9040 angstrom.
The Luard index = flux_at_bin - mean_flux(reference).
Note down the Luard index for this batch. -0.13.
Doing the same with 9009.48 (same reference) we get -0.55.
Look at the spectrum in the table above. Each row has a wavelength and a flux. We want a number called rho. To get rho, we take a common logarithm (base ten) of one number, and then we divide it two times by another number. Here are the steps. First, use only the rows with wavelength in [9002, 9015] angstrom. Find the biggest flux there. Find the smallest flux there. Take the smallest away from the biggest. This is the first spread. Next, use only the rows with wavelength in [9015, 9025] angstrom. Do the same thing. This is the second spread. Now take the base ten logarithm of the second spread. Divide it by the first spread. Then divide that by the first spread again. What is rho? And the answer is -16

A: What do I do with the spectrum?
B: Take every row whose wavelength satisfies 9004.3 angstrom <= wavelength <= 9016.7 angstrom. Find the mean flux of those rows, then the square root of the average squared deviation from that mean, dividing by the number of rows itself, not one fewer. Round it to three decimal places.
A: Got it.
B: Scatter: 0.099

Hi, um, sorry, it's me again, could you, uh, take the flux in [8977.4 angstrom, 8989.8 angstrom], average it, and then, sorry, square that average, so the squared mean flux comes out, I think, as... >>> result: 107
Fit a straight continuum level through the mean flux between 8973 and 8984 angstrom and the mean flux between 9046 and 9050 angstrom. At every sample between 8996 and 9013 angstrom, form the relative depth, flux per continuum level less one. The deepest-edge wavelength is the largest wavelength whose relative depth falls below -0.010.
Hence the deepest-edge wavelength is 9011.55 angstrom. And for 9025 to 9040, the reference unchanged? 9032.33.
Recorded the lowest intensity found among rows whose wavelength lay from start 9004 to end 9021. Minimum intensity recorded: 9.8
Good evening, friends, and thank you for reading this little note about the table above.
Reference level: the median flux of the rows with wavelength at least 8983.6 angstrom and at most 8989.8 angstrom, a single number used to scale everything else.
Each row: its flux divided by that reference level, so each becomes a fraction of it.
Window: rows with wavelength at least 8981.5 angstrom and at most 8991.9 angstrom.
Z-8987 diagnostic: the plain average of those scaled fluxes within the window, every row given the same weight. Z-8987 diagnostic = 0.998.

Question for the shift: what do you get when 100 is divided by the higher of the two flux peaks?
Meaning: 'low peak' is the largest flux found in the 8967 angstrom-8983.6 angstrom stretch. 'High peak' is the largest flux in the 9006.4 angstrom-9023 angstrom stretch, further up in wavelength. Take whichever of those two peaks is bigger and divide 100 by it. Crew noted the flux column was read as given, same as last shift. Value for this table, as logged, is 9.62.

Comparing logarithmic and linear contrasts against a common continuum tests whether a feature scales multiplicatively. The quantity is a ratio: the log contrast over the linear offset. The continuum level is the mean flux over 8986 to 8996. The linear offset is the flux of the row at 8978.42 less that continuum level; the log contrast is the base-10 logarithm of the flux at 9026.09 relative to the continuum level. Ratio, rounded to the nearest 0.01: 0.15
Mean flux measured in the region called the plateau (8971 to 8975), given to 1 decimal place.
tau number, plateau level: 10.4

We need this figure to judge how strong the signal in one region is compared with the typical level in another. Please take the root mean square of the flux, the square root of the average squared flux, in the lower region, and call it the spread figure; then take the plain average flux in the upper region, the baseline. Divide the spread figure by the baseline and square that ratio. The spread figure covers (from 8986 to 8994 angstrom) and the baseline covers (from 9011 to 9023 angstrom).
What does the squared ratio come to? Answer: 1.10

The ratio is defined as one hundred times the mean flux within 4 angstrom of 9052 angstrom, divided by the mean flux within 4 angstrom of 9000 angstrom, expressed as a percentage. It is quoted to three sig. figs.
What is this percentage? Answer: 103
